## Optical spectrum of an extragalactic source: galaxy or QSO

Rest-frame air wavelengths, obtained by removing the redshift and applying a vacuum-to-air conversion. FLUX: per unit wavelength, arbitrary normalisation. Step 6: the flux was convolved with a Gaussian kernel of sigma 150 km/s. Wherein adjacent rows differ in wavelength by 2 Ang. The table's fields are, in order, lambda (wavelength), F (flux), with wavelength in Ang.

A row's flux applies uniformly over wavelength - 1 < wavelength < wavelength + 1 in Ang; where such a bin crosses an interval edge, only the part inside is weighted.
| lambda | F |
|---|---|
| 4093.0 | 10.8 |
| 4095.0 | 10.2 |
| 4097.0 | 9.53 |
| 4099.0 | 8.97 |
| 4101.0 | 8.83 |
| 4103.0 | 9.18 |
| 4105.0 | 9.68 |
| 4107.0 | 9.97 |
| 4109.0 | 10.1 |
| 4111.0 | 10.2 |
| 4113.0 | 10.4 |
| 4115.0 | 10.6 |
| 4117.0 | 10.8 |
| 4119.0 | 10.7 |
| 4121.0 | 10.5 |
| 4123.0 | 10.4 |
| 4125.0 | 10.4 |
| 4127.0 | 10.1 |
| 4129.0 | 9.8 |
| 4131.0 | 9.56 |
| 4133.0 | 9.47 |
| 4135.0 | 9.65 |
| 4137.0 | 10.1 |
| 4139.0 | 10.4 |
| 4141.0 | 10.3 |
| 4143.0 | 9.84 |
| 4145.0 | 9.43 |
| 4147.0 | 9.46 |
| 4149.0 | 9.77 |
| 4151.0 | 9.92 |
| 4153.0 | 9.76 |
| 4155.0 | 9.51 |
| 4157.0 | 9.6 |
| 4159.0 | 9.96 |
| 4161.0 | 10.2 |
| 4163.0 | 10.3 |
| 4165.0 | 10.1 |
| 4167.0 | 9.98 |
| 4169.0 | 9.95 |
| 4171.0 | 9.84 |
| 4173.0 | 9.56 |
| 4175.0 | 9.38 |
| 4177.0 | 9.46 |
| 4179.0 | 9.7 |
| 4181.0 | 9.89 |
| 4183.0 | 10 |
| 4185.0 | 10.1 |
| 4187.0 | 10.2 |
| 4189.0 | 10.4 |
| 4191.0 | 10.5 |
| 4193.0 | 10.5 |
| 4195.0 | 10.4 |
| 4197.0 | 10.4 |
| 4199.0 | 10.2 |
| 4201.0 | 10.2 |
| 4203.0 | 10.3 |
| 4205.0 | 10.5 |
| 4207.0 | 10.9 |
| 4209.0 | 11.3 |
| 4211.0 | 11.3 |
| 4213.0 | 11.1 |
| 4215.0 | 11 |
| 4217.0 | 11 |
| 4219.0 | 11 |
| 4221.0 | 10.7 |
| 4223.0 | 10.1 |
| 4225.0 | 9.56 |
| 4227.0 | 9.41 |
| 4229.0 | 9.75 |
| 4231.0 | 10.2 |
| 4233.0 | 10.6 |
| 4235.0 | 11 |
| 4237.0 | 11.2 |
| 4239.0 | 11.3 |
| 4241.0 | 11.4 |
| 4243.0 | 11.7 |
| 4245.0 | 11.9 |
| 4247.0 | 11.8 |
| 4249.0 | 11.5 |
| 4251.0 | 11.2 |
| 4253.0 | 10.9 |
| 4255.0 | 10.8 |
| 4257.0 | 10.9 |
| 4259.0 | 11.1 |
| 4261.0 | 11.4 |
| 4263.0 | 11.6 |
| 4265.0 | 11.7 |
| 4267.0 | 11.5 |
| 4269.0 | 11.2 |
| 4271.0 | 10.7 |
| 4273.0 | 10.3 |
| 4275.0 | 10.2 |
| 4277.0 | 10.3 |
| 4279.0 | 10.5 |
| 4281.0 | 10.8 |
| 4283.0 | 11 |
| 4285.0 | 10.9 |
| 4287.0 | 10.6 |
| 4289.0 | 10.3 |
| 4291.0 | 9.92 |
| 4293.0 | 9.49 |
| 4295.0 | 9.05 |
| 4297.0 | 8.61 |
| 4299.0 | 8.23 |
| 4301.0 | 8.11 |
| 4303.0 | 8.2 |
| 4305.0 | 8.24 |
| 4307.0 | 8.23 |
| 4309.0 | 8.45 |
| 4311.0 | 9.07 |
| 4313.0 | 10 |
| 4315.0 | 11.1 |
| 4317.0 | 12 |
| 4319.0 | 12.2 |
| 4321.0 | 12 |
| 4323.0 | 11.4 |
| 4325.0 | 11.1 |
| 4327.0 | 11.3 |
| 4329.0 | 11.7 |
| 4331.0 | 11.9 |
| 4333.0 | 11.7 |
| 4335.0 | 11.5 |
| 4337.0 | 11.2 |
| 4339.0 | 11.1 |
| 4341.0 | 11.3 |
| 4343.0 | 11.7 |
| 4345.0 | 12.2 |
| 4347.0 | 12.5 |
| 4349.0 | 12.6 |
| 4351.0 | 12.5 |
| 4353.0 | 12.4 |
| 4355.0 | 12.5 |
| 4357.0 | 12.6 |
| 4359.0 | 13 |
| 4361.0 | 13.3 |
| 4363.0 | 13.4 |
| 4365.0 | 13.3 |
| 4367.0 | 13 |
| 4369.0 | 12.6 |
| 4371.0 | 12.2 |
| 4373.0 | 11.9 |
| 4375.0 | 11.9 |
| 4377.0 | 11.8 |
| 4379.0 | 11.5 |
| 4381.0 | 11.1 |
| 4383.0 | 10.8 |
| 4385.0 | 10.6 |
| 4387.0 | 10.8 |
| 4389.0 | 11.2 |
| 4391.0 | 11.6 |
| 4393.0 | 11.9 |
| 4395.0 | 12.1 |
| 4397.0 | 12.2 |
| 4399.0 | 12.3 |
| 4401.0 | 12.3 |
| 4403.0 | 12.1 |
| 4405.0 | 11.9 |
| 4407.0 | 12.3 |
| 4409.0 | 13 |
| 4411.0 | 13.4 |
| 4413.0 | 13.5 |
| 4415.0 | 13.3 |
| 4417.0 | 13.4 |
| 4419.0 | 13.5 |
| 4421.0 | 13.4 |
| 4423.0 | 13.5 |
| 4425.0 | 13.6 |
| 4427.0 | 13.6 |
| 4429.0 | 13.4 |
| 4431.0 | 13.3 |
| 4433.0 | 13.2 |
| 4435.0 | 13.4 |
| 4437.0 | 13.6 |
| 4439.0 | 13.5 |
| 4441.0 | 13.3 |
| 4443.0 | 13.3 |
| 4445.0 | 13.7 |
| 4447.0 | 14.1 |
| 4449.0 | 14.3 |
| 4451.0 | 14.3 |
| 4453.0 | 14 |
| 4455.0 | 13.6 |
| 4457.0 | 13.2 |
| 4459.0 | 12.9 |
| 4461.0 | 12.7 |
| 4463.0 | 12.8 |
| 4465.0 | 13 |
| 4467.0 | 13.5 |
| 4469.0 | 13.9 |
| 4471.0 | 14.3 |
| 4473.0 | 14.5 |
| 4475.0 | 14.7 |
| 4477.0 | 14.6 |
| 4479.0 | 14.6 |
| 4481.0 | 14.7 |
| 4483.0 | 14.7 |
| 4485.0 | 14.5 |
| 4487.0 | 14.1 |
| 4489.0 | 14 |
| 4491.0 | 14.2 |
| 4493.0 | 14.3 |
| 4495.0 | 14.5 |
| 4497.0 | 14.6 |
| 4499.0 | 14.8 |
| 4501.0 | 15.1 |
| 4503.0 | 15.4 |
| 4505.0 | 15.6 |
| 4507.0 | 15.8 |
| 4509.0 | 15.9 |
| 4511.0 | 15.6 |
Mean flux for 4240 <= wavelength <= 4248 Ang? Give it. 11.7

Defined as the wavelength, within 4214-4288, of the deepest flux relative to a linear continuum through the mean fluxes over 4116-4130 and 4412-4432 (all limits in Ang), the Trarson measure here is 4227.0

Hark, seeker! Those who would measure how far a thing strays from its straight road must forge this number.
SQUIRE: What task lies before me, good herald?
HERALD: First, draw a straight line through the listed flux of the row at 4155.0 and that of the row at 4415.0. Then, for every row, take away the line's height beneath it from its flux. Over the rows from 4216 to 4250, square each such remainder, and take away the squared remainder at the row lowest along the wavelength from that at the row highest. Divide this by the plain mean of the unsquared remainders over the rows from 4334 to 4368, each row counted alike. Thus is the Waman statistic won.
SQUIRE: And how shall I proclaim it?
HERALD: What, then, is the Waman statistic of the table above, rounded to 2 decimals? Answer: -4.90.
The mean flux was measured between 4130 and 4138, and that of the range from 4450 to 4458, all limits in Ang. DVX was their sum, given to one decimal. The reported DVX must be 23.5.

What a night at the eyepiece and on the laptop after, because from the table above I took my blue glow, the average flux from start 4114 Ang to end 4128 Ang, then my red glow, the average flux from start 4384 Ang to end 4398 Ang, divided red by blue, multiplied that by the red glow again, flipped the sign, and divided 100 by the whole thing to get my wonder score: -8.0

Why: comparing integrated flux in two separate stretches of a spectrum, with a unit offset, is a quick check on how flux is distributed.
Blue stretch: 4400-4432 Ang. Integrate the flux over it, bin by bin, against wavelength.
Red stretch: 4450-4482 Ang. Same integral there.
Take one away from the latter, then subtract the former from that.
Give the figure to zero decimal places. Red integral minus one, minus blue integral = 23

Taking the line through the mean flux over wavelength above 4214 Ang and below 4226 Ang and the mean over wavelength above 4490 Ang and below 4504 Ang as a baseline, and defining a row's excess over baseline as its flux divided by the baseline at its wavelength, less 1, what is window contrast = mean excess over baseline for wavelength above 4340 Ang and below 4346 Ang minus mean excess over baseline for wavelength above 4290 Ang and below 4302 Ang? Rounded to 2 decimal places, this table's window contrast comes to 0.18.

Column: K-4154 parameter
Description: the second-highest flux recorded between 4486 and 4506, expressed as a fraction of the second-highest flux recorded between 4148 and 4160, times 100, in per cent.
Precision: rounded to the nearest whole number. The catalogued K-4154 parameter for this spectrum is 155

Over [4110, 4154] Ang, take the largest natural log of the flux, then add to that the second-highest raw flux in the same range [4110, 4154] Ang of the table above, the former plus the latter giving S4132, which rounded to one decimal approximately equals 13.1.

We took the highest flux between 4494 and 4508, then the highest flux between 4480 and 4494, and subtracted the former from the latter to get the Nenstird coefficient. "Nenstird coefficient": -1.10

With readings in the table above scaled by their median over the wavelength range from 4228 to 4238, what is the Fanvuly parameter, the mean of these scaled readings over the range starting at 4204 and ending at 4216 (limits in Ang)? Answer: 1.04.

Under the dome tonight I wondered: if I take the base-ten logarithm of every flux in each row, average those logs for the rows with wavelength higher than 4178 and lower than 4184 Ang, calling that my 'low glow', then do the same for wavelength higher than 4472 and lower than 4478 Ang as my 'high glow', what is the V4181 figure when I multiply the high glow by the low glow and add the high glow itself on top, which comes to 2.32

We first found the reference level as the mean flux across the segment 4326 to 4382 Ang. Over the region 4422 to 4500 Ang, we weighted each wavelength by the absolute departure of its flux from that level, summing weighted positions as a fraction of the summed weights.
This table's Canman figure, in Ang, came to 4465.9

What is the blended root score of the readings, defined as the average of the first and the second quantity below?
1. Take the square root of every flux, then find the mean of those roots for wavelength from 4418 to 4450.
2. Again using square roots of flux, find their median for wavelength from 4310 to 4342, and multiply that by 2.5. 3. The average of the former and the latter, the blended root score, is 6.05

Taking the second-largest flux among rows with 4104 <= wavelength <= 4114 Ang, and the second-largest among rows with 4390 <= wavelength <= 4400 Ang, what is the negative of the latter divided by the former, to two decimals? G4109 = -1.20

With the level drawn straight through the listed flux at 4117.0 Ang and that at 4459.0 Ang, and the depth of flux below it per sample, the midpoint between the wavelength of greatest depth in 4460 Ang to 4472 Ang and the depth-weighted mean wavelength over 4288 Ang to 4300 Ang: 4378.0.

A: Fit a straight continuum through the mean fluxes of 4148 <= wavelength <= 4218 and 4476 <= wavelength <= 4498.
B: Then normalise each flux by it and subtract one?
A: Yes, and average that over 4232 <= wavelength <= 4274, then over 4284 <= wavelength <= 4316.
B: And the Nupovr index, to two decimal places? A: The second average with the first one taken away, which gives -0.22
